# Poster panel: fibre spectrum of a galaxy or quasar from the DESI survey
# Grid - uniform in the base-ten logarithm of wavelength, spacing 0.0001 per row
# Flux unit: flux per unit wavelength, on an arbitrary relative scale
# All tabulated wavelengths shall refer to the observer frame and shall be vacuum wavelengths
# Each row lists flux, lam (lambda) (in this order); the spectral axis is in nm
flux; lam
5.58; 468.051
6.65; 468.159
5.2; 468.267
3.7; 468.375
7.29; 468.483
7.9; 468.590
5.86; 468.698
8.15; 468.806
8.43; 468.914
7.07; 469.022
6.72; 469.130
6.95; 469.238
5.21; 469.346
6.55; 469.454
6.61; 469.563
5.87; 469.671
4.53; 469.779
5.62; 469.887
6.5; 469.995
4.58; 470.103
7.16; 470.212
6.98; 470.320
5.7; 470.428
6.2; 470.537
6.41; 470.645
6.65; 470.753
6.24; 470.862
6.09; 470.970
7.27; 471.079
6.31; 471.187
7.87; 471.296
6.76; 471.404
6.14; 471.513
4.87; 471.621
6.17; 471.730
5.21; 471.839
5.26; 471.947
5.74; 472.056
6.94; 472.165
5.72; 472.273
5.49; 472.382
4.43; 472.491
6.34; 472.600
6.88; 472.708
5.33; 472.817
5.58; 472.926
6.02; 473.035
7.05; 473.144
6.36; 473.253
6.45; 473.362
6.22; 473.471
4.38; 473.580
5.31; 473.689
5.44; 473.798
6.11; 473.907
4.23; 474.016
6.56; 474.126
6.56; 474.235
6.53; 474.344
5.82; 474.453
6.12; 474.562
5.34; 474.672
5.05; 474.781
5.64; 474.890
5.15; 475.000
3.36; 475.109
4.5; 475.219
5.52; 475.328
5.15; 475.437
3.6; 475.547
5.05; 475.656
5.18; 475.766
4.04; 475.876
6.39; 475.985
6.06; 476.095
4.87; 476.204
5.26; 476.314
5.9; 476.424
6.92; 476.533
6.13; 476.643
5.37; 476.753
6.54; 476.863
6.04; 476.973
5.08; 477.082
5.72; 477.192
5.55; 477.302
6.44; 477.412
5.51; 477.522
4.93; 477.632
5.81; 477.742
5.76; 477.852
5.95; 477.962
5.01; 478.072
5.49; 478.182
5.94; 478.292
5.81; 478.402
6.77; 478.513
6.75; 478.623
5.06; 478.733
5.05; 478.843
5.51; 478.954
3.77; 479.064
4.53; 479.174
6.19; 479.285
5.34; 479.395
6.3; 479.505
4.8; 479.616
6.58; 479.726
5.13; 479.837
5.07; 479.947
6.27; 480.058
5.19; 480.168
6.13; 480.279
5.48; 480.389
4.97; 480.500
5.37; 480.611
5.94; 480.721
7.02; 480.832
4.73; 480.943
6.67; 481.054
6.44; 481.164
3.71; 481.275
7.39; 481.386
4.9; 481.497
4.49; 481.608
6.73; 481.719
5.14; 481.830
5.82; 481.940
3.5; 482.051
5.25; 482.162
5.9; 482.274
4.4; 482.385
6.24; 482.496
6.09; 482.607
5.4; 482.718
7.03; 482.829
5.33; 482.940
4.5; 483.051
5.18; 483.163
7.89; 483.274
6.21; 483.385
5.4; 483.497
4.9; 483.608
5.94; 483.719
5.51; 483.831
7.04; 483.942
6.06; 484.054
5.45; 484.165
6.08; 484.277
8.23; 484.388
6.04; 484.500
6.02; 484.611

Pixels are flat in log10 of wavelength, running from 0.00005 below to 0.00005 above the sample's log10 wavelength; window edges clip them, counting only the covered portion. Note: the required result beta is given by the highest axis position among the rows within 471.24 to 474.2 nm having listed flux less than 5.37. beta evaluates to 474.016 nm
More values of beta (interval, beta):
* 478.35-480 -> 479.947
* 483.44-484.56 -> 483.608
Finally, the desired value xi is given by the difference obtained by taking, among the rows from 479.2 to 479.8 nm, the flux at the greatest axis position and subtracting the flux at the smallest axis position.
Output 0.4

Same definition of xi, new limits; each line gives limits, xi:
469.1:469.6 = -0.1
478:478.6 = 1.8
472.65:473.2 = 0.2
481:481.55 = -1.8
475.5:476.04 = 2.8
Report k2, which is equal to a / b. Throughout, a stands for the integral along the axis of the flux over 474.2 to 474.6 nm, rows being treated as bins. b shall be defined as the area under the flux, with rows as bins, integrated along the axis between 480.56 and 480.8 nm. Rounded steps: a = 2.5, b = 1.4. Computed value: 1.80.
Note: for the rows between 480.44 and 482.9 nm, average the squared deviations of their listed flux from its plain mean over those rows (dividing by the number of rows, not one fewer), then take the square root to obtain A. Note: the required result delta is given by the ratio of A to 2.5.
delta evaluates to 0.418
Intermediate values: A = 1.04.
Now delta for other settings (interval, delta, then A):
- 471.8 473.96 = 0.292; 0.73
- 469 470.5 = 0.347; 0.87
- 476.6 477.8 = 0.198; 0.49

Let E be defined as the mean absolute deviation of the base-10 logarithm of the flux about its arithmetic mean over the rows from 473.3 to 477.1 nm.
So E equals 0.058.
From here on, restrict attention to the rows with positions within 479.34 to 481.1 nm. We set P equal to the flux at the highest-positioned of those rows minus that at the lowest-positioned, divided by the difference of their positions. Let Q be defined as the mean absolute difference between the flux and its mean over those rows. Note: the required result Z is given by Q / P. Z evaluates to 0.8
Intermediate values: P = 0.8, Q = 0.64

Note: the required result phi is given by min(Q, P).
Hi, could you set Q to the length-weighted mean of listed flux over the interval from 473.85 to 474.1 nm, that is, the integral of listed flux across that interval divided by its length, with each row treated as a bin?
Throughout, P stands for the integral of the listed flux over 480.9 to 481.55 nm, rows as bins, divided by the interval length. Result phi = 5.32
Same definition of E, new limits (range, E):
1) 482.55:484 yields 0.055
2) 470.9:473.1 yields 0.048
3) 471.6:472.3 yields 0.038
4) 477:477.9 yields 0.026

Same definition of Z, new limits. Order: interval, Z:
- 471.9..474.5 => 2.9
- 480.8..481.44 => 1.8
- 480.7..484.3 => 20.8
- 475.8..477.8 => 0.6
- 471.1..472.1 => -1.0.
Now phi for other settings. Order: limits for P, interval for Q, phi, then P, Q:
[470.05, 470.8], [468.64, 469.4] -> 6.24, 6.24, 6.9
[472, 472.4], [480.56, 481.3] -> 5.78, 6.01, 5.8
